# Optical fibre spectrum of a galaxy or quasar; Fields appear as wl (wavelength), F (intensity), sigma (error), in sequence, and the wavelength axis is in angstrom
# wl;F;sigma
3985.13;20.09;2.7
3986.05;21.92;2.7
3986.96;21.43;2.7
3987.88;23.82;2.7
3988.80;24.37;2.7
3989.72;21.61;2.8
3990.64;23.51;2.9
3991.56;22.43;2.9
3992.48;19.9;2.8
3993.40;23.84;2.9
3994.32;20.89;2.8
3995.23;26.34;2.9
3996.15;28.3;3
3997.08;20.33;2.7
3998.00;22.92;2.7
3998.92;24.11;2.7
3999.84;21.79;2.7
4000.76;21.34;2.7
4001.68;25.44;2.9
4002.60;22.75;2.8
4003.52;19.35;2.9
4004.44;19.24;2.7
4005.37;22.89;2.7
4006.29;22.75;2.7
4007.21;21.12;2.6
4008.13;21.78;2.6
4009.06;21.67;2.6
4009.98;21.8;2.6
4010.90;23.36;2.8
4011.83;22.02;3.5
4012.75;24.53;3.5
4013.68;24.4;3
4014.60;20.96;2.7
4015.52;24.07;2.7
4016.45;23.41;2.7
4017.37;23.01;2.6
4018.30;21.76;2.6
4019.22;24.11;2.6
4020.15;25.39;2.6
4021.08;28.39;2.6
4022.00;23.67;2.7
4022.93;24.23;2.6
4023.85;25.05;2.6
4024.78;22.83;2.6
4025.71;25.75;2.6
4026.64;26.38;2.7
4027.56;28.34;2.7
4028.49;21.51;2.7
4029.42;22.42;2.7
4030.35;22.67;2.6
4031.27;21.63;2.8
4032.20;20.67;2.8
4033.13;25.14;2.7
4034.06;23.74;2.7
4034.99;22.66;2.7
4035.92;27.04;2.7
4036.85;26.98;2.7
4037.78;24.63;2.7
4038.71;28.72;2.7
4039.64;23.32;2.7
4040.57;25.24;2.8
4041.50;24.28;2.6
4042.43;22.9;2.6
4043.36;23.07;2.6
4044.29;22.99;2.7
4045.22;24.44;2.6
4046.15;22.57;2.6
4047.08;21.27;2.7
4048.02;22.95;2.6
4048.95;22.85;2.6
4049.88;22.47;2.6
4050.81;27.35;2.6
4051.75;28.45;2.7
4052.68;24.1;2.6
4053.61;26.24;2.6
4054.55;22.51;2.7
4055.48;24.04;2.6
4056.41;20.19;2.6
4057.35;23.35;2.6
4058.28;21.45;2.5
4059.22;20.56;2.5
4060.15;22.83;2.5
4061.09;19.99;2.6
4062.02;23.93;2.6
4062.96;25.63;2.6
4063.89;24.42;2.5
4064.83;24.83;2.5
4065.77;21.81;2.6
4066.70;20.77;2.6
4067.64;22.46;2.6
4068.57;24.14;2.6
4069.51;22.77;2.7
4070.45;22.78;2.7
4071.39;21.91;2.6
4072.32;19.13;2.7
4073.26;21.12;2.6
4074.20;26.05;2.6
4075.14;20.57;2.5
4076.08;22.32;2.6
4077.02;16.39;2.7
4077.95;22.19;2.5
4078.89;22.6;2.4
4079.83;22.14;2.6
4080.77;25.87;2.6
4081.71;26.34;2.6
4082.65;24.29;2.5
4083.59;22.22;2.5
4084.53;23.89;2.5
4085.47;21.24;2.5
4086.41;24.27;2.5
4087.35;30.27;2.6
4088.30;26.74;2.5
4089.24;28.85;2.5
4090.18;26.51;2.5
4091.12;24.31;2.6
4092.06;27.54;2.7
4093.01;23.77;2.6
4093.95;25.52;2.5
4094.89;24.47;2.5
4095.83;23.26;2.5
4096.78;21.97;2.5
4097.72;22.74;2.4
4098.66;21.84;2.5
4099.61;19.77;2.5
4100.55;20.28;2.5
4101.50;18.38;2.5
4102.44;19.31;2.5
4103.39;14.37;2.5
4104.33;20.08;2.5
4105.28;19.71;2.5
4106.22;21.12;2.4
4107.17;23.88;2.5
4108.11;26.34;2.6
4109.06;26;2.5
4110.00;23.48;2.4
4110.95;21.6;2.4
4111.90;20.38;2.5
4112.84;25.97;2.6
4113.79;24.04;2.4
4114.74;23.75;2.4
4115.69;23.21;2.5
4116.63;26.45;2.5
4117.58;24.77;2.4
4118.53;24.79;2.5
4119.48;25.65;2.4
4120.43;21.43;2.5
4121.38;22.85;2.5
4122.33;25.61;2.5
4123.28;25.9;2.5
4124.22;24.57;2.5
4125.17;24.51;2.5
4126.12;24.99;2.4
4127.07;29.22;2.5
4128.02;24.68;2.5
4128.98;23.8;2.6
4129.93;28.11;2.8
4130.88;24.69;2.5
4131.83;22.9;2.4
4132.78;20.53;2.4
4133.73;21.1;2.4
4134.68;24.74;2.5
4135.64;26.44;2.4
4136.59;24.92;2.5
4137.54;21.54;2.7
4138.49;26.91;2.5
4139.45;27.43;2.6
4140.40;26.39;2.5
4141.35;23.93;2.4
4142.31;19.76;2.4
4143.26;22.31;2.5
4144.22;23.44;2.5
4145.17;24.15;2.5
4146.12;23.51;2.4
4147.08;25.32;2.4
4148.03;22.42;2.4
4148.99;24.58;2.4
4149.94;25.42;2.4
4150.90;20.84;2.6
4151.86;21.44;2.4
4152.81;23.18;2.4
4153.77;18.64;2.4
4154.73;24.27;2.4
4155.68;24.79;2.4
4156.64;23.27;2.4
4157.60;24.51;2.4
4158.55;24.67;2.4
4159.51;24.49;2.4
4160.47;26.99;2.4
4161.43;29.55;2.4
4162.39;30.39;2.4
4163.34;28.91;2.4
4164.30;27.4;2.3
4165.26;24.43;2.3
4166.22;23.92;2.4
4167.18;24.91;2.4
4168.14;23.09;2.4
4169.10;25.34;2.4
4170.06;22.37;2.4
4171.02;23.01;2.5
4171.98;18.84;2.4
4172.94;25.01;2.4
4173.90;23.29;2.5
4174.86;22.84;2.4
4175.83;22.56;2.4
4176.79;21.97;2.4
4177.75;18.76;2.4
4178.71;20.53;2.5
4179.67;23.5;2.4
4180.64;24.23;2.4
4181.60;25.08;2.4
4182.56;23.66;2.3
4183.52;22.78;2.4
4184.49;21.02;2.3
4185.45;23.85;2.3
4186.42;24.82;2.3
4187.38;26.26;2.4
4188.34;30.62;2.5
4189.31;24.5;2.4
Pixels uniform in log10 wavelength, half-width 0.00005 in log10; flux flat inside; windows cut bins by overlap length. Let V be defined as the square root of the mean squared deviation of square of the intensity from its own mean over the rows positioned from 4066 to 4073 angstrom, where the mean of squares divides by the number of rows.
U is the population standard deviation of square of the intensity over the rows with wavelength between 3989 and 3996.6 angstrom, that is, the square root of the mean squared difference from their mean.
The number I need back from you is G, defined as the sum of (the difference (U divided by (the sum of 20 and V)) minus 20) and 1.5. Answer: -17.0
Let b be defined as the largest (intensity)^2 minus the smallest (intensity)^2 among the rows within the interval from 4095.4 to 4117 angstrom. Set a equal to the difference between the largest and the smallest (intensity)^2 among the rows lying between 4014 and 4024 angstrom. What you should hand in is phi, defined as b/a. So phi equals 1.34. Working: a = 367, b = 493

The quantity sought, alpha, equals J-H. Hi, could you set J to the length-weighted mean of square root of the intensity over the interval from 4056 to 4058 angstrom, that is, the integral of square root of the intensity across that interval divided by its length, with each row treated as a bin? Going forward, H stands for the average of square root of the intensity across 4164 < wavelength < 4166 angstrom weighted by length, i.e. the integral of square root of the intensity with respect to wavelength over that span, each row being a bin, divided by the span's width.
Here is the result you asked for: -0.38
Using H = 5.05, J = 4.66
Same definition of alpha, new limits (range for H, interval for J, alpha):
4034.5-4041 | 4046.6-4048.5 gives -0.35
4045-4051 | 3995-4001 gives 0.03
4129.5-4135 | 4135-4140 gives 0.18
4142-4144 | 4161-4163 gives 0.86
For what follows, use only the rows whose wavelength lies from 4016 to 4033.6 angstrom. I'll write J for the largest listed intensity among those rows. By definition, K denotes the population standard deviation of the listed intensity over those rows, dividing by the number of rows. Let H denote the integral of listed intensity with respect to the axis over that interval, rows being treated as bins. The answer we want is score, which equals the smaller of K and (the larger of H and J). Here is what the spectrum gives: 2.13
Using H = 423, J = 28.39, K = 2.13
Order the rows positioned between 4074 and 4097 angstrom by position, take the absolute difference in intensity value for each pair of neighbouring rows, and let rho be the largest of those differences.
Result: 6.0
